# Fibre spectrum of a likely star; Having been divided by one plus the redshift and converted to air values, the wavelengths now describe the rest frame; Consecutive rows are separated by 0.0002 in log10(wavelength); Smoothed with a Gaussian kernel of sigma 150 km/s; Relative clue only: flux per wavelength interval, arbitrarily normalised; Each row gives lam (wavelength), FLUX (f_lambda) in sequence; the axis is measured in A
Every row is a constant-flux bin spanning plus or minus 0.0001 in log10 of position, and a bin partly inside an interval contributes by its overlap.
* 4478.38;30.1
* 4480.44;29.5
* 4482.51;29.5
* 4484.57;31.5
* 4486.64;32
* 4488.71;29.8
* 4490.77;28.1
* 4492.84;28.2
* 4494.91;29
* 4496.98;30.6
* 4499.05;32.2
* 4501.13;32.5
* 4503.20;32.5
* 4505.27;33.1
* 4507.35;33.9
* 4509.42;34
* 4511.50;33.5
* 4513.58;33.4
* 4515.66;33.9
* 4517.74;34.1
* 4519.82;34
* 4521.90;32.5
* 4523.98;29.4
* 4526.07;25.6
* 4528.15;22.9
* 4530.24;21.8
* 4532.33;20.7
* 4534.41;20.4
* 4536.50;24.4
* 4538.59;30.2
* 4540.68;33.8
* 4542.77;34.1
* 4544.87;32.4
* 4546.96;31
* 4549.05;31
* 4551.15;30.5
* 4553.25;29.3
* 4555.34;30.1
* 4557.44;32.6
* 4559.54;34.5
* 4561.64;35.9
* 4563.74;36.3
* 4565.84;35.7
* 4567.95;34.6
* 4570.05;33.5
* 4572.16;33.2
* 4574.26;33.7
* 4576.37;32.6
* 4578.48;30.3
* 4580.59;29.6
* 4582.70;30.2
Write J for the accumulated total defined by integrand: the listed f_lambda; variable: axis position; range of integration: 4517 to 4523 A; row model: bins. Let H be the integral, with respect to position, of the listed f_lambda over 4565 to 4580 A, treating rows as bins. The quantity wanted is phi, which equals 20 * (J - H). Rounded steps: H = 498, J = 201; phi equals -5942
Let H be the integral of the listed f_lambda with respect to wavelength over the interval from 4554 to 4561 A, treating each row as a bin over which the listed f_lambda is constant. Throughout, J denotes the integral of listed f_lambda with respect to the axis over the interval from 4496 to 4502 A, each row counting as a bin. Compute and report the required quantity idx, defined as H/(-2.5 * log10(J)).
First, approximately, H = 227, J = 190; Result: -39.9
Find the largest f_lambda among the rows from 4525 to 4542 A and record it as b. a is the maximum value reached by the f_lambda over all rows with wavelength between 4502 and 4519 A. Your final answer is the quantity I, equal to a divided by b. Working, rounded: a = 34.1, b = 33.8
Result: 1.01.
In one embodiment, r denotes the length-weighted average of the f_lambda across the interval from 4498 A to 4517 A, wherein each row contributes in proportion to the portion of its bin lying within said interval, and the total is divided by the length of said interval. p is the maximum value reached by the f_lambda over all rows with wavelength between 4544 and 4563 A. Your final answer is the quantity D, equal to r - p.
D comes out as -3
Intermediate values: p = 35.9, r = 33.2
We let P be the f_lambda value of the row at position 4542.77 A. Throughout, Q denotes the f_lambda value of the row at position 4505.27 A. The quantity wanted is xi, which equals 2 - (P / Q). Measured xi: 0.97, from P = 34.1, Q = 33.1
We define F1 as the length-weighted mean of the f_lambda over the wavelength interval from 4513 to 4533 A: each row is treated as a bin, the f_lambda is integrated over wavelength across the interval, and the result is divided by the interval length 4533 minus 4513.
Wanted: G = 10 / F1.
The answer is 0.35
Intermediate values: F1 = 28.9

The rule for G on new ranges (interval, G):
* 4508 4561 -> 0.33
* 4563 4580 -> 0.30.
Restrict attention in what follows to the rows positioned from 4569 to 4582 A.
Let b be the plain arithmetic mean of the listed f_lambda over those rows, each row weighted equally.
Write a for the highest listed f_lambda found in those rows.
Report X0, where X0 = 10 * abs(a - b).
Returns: 15.5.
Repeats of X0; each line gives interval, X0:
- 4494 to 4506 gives 14.5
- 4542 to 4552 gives 23.0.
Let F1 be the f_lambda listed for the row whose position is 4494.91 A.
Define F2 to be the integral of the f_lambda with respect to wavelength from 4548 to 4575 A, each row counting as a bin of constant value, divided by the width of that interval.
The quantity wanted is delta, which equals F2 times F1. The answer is 961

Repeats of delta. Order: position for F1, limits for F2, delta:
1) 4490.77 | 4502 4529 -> 894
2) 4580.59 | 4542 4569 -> 974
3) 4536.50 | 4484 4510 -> 764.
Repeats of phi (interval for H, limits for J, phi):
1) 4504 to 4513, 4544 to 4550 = -2267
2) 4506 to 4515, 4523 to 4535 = -409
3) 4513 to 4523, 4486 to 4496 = -849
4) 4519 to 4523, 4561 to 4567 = 1656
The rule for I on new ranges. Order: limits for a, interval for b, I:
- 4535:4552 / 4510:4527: 1.00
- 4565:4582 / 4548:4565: 0.98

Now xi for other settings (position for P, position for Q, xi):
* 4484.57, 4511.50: 1.06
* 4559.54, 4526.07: 0.65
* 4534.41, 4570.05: 1.39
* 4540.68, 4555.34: 0.88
